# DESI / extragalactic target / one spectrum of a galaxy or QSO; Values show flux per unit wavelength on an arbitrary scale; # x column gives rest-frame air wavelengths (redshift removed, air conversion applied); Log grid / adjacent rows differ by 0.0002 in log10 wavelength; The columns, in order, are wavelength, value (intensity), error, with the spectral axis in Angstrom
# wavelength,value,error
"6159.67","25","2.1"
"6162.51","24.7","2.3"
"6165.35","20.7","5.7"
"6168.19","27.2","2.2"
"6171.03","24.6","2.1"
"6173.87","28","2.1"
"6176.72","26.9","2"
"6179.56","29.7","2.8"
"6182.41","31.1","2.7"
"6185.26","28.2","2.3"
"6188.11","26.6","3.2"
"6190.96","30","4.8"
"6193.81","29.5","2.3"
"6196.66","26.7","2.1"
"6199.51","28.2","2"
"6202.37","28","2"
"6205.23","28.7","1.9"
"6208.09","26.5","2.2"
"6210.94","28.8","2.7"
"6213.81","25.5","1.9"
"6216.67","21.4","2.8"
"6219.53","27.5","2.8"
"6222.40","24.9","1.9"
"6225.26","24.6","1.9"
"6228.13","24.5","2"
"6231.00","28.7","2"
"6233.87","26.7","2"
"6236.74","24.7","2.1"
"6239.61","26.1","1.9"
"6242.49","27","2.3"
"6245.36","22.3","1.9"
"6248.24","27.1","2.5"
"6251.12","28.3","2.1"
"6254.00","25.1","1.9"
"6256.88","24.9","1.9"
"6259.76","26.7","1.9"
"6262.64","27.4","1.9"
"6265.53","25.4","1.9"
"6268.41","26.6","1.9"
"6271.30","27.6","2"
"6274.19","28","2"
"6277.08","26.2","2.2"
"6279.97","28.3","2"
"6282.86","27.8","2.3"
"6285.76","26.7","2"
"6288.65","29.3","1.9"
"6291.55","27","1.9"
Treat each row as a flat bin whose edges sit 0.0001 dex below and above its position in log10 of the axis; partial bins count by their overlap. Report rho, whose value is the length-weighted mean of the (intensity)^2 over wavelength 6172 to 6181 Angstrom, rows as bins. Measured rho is 787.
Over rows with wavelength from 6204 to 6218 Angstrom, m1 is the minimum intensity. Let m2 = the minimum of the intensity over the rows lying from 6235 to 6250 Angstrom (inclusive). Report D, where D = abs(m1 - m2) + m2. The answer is 23.2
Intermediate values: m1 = 21.4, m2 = 22.3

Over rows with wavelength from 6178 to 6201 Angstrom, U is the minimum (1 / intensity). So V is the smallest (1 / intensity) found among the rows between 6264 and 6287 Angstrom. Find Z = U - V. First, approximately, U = 0.0322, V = 0.0353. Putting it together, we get -0.0032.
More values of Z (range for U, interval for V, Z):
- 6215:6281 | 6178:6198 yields 0.0027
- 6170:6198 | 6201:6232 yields -0.0026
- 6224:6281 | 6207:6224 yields 0.0001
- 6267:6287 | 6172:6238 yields 0.0032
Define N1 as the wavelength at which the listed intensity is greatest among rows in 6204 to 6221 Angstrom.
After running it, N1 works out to 6210.94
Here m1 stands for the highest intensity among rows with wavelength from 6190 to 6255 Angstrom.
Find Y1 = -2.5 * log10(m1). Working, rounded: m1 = 30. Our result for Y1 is -3.69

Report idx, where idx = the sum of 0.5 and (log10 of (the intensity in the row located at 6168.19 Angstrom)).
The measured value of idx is 1.93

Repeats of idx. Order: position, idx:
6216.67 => 1.83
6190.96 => 1.98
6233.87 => 1.93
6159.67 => 1.90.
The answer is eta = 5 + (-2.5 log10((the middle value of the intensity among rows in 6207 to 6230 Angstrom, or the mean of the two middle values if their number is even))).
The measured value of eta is 1.50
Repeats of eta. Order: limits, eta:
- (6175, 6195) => 1.33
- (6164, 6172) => 1.52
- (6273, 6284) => 1.39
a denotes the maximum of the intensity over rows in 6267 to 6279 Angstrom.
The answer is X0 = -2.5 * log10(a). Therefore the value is -3.62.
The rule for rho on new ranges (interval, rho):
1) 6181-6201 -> 821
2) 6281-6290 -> 782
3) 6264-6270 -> 679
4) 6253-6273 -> 692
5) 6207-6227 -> 659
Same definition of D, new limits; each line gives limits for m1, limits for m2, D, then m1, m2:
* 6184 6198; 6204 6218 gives 26.6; 26.6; 21.4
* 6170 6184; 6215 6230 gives 24.6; 24.6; 21.4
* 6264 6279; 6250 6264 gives 25.4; 25.4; 24.9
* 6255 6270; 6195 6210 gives 28.1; 24.9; 26.5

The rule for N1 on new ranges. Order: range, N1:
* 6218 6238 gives 6231.00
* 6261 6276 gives 6274.19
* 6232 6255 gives 6251.12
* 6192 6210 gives 6193.81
